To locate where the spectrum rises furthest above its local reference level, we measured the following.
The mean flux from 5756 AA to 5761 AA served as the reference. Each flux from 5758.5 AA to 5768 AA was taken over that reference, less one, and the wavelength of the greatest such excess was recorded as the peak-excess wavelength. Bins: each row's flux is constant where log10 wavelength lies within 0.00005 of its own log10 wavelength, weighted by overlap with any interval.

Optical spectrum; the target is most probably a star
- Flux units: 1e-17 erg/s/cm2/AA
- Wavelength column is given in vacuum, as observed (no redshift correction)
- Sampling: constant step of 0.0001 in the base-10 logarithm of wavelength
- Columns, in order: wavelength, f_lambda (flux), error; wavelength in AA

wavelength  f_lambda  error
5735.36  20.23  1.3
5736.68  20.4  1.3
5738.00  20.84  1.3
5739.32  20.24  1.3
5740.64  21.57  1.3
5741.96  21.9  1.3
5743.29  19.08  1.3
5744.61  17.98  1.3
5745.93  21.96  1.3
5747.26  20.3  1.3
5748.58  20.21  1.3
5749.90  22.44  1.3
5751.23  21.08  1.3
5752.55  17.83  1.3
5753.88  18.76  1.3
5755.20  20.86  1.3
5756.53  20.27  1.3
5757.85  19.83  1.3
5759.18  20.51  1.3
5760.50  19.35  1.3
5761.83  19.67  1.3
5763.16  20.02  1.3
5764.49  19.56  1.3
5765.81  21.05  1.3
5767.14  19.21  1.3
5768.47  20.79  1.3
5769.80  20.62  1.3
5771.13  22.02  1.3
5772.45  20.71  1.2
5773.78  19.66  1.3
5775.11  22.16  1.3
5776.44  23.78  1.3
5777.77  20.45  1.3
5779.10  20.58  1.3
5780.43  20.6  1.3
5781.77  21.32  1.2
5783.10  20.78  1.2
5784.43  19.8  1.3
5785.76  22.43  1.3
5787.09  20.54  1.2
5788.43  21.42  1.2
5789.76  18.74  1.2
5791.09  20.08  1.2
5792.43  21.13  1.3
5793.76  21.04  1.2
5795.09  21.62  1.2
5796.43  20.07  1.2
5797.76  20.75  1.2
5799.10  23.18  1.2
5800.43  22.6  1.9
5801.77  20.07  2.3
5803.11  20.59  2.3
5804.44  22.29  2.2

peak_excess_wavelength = 5765.81 AA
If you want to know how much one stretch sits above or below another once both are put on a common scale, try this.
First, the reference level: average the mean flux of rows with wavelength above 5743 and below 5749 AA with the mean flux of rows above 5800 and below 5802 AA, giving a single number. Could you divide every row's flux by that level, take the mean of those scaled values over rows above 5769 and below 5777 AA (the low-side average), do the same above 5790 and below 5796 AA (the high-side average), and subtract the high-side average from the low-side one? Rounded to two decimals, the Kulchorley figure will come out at 0.03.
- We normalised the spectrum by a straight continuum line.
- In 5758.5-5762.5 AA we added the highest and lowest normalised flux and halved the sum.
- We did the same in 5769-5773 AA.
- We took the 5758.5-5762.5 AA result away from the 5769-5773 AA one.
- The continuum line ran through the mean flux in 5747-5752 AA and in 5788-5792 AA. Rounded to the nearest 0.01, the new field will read 0.08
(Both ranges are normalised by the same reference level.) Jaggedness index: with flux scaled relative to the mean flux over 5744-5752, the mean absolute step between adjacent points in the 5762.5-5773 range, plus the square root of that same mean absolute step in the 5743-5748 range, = 0.39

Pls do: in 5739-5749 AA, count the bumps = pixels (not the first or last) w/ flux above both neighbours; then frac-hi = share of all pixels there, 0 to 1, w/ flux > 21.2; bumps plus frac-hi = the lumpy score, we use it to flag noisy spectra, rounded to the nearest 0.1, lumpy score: 2.4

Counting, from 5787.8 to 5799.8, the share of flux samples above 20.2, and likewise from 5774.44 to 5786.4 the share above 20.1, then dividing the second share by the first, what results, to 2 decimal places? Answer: 1.33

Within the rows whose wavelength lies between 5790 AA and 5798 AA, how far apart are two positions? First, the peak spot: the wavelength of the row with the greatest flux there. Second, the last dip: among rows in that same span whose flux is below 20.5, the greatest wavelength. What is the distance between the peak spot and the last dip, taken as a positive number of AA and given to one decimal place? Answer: 1.3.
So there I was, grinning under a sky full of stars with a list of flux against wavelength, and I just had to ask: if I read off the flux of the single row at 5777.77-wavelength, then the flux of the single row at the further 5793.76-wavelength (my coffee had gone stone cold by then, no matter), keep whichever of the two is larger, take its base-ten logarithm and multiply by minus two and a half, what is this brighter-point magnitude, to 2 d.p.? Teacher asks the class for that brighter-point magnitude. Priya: -3.31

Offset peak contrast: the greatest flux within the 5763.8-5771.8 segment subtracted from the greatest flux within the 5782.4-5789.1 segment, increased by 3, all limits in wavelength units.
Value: 3.4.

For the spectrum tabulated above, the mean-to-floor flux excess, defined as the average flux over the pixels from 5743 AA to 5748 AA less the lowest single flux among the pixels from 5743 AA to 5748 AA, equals 1.9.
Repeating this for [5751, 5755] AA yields 1.4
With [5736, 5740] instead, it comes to 0.3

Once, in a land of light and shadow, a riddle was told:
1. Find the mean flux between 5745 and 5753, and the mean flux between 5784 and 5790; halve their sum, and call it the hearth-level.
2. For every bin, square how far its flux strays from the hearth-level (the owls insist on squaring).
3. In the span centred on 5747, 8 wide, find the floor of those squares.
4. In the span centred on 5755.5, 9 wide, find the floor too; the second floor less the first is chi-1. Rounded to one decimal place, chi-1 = -0.1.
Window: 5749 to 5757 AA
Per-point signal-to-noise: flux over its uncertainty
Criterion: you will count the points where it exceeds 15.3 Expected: 4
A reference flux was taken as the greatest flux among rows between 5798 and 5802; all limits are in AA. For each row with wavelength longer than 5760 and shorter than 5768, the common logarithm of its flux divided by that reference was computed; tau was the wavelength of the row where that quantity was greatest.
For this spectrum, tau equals 5765.81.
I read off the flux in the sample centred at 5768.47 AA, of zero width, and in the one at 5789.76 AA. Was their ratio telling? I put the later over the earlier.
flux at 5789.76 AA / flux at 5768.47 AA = 0.90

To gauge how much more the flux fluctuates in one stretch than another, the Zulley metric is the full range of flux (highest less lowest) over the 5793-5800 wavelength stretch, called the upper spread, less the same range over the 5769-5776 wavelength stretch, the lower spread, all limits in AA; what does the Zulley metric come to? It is 0.6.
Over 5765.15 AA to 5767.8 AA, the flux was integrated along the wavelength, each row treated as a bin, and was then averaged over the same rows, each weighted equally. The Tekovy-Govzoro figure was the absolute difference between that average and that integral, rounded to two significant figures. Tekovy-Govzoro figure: 33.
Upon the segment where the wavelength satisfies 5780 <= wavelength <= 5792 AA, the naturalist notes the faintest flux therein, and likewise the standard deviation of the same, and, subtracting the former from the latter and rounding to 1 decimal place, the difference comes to -17.7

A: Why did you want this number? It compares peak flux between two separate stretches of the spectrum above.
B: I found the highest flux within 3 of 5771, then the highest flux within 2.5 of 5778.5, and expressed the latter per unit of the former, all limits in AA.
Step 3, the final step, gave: 1.08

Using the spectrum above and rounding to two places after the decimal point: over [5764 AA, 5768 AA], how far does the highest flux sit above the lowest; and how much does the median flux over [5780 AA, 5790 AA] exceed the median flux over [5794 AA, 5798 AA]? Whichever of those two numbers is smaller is -0.06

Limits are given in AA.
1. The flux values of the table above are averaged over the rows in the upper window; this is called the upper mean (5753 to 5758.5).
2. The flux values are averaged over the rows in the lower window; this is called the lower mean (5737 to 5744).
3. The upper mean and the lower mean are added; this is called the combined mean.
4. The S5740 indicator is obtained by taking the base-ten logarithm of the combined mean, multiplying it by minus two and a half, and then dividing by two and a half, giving -1.61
